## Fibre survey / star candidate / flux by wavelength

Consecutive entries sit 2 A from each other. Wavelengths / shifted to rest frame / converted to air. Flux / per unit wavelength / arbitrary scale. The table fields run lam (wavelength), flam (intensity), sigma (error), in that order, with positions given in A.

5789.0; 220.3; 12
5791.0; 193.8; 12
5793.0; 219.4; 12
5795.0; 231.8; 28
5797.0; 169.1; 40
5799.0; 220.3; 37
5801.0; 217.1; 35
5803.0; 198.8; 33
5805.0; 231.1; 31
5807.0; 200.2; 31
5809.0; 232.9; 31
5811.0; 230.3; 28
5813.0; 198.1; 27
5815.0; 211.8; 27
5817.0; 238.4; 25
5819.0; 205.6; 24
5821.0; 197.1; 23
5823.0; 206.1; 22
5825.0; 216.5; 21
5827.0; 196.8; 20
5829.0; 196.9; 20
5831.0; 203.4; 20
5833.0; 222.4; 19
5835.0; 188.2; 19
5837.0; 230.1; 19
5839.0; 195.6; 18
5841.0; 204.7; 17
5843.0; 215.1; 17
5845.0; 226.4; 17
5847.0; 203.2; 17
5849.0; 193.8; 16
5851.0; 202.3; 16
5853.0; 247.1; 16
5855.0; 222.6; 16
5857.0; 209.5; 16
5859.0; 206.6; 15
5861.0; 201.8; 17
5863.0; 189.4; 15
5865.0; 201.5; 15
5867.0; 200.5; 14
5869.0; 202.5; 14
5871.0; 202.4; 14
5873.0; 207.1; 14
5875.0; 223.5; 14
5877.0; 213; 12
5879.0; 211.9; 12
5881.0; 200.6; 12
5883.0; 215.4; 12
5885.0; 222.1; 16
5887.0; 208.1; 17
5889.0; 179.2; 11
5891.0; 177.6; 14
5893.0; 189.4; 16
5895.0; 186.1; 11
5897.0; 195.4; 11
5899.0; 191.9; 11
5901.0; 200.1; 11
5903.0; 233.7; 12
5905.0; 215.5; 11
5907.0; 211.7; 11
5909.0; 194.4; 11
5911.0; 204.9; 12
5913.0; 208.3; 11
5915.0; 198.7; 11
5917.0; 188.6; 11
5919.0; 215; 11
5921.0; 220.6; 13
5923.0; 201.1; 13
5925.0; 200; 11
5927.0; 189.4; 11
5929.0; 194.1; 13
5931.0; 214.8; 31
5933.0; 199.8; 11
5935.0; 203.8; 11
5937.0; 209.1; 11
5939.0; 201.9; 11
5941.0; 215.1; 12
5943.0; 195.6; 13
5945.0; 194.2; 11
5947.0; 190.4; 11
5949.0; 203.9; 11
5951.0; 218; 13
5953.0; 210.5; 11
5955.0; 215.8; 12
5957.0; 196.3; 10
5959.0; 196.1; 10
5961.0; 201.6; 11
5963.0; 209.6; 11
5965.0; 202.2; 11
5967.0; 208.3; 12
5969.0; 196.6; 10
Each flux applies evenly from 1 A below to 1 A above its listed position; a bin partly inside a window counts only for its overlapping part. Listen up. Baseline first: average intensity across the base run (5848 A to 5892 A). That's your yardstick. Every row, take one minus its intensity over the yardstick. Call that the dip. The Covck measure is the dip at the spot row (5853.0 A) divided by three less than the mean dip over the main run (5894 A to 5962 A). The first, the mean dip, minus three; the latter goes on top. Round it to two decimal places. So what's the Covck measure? 0.07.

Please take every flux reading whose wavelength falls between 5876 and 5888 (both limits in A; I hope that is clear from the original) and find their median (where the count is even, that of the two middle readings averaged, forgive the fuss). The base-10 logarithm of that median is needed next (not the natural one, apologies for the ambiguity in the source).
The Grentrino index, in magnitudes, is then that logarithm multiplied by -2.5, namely -5.82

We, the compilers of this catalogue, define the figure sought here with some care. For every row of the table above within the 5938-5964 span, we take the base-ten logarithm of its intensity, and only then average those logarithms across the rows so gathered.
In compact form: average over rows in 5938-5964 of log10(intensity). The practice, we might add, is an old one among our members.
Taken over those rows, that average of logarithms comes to 2.31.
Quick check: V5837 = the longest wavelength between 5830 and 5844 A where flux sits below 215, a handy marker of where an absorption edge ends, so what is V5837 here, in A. 5841.0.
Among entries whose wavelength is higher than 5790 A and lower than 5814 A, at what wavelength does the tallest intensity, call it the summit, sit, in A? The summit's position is 5809.0 A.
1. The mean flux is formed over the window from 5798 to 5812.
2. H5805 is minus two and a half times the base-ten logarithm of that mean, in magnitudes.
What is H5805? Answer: -5.85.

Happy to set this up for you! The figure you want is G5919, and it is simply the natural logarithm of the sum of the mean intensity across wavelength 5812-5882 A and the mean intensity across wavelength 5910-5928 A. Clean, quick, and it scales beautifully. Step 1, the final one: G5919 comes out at 6.02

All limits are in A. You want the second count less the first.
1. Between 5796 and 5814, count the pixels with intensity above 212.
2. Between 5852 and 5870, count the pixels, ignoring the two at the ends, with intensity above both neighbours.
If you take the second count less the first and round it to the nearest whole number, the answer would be -4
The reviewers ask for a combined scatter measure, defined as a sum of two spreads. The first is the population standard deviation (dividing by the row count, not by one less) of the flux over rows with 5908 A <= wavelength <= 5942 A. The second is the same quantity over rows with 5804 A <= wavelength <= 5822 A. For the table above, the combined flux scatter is 24.9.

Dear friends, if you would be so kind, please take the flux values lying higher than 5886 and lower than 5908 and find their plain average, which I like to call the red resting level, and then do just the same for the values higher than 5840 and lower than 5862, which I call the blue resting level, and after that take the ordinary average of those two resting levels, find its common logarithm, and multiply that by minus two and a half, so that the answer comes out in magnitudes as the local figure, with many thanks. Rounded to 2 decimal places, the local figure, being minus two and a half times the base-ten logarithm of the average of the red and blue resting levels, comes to -5.78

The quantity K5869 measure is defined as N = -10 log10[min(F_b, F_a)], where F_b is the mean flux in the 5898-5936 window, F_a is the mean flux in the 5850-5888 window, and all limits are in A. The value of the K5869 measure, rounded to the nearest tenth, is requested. -23.1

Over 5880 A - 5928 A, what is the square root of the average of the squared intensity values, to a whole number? 202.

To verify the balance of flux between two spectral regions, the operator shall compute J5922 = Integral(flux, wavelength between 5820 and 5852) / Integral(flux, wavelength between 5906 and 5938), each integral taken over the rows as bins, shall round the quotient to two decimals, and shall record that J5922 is 1.01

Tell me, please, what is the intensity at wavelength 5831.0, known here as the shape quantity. 203.4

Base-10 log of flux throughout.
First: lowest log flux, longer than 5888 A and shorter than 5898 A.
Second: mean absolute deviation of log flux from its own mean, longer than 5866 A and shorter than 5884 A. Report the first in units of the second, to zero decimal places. 165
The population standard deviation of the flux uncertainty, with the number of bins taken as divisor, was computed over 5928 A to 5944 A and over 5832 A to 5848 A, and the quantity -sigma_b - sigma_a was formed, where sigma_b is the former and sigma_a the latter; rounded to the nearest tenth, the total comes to -7.4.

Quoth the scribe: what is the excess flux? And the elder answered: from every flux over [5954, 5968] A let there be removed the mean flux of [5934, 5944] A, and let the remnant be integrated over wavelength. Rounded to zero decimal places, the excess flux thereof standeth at -12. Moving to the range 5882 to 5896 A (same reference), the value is -116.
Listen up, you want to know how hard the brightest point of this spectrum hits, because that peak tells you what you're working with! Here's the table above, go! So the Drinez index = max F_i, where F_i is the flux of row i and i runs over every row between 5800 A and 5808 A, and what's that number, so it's 231.1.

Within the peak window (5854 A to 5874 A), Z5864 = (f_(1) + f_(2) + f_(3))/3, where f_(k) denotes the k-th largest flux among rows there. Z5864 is 213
